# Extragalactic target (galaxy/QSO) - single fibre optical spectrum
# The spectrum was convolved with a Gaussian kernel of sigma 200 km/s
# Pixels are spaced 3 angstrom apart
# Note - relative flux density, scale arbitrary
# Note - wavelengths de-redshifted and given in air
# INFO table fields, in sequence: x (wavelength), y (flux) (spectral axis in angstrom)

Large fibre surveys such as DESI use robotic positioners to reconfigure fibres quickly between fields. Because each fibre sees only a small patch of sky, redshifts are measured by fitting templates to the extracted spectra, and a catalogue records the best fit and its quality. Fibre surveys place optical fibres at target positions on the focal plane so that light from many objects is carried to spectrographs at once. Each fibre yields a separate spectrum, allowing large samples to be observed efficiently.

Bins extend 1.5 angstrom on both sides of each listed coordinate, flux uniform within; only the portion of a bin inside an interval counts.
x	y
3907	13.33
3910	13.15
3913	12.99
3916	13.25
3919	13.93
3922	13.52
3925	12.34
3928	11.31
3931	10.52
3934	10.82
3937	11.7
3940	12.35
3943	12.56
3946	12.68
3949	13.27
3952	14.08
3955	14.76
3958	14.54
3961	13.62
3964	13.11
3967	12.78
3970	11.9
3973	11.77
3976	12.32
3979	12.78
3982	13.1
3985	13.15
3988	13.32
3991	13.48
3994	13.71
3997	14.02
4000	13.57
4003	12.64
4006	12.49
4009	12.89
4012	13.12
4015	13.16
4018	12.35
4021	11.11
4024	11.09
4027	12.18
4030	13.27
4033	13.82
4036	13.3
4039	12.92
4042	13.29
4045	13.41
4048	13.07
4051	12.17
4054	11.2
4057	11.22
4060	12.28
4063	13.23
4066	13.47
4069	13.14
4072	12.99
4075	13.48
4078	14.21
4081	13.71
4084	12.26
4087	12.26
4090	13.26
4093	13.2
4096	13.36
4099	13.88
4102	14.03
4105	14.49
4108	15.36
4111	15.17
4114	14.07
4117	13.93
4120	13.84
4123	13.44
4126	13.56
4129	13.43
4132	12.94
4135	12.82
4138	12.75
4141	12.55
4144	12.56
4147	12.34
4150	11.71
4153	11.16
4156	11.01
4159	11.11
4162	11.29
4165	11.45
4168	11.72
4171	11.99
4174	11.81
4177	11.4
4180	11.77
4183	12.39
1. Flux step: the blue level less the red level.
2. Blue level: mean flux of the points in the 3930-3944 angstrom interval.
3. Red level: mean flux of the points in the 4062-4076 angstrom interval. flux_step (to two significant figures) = -1.7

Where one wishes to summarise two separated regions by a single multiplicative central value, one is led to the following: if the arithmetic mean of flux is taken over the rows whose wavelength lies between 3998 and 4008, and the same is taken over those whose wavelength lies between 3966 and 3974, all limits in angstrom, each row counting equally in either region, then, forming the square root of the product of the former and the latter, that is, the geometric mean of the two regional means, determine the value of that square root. 12.5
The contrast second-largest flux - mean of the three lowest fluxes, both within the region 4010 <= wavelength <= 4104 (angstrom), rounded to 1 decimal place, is 2.9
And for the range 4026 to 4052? 1.0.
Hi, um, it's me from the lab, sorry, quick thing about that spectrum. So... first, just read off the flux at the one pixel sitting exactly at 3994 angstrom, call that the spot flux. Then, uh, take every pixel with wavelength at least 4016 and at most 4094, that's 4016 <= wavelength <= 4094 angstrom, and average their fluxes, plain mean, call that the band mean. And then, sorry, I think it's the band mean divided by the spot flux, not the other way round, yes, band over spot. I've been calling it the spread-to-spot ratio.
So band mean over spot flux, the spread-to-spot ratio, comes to 0.93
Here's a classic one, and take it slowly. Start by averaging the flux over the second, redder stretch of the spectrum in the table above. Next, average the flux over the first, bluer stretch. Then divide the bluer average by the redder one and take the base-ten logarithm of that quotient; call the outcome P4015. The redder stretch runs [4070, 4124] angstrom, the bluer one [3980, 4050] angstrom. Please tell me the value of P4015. -0.024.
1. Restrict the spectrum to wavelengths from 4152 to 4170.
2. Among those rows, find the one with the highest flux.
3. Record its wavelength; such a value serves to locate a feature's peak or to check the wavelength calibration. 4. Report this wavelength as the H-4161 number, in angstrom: 4168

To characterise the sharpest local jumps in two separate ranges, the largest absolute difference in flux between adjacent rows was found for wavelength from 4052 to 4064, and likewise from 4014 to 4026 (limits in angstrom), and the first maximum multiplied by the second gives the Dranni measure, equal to 1.3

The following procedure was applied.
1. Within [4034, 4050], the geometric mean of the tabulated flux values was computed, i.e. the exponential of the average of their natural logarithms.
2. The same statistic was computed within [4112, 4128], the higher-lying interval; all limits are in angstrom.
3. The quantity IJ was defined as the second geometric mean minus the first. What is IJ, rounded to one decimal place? 0.6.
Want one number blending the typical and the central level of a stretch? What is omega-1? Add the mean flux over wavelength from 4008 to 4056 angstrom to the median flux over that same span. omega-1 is 25.6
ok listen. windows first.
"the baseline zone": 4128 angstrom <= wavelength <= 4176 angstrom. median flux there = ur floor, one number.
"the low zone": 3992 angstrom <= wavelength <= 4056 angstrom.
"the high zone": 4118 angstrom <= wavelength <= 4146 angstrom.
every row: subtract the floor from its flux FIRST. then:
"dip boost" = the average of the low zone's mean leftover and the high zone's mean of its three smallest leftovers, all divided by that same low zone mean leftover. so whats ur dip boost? 0.90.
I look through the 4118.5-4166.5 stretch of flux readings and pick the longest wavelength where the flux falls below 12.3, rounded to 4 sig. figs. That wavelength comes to 4165 angstrom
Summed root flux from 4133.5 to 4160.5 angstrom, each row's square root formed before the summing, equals 31.2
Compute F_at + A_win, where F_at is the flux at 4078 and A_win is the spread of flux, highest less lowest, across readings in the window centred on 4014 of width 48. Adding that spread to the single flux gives 17.1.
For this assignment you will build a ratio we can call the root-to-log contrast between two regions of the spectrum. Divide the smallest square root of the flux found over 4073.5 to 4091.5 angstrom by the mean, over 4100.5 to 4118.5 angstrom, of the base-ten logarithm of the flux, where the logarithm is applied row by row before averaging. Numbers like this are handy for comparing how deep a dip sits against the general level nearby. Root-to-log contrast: 3.02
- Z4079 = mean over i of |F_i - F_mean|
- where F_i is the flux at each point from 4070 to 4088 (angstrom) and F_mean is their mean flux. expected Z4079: 0.65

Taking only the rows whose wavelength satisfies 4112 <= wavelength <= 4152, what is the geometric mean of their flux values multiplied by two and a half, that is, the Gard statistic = 32.6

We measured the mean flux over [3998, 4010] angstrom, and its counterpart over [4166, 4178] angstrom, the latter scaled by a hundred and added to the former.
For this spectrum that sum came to 1186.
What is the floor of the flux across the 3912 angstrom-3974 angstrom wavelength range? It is 10.52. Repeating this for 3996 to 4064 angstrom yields 11.09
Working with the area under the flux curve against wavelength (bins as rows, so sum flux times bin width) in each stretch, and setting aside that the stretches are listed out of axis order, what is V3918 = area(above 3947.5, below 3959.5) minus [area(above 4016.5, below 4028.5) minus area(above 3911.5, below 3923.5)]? 191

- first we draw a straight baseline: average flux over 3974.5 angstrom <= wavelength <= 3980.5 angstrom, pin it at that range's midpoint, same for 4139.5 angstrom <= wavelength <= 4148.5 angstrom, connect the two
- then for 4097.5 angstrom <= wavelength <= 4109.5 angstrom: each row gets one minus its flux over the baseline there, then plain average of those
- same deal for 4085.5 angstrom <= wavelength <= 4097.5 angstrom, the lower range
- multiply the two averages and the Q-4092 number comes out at 0.0064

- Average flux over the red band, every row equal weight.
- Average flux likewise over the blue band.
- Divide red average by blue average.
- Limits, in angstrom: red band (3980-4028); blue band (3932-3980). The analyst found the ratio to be 1.00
